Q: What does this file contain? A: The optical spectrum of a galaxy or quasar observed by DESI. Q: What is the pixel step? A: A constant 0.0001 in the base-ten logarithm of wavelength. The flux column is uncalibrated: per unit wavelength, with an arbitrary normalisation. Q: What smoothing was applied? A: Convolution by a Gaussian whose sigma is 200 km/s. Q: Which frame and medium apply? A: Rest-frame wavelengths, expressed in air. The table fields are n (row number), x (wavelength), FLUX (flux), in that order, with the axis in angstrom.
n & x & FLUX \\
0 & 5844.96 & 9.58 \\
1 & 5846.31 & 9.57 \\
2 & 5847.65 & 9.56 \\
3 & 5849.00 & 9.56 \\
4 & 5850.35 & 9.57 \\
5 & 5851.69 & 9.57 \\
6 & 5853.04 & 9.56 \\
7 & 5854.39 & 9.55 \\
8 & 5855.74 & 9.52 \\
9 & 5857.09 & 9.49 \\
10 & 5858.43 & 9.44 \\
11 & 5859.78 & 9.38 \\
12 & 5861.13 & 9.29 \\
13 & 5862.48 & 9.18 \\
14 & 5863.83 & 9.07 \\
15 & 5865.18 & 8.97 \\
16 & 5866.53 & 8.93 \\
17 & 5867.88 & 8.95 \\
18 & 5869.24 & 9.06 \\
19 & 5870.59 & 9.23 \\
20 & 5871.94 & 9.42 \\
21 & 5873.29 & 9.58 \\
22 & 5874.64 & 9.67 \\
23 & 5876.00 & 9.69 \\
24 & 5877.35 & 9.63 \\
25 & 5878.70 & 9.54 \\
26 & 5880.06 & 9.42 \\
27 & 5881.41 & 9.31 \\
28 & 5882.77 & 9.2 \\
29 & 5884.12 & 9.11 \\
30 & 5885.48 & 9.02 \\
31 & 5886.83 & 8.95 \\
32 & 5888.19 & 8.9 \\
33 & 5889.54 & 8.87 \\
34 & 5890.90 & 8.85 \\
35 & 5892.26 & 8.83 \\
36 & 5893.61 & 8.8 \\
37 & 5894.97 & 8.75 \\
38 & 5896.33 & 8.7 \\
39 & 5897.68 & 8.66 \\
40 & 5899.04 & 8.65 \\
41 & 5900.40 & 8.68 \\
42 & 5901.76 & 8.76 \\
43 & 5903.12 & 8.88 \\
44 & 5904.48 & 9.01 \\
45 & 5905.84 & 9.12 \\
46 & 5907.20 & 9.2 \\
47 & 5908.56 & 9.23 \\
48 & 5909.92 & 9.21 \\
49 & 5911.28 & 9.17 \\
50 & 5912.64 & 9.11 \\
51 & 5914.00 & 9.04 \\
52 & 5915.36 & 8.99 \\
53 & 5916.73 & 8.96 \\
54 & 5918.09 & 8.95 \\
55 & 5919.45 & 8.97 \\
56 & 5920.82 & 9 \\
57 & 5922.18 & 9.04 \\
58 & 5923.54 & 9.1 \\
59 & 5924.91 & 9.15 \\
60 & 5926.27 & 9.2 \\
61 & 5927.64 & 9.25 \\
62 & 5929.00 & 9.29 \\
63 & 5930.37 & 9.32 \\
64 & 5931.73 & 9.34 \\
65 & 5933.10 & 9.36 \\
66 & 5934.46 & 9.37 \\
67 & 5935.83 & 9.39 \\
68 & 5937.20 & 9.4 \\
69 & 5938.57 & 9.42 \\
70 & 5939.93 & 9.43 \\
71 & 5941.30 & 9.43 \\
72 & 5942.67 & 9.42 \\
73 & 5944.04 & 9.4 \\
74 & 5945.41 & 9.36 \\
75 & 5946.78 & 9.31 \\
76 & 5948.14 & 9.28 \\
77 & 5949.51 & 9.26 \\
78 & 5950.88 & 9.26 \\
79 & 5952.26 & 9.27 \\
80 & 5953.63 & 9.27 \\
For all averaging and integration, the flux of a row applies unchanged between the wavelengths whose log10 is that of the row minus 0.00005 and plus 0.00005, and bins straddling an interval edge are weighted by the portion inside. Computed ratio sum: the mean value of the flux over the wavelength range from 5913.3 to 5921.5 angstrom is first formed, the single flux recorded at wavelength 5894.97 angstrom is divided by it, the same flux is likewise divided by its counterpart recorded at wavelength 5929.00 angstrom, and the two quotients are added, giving 1.92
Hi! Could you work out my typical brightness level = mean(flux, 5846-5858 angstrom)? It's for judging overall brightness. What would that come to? 9.55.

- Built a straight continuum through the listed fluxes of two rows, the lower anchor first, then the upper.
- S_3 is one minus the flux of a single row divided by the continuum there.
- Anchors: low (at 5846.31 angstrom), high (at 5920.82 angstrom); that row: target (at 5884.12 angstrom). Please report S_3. 0.018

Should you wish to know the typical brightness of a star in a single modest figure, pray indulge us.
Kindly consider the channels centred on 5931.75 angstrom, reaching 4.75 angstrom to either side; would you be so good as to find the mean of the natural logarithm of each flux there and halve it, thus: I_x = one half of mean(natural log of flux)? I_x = 1.117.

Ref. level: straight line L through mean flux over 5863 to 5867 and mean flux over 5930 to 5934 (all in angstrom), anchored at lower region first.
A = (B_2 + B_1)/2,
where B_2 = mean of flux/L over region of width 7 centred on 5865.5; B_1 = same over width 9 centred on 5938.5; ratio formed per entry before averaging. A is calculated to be 1.00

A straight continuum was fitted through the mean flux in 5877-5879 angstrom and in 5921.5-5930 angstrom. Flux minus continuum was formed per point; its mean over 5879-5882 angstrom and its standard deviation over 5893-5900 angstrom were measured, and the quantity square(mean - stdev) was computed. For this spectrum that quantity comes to 0.1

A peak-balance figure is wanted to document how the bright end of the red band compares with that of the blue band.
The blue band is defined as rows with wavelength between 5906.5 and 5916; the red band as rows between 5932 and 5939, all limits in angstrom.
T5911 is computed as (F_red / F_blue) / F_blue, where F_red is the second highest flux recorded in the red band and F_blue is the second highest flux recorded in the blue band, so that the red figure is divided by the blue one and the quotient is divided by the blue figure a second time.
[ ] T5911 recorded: 0.111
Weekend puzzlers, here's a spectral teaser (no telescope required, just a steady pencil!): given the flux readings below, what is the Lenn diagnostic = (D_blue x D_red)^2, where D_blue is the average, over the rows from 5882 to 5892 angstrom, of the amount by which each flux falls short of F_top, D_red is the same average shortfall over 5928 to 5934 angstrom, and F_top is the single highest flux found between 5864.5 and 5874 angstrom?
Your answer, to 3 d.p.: 0.023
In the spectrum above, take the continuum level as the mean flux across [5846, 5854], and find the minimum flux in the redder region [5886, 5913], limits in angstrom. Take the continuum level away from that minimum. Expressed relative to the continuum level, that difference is -0.10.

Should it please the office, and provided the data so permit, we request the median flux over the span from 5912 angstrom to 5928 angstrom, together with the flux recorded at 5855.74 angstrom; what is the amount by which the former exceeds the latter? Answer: -0.5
